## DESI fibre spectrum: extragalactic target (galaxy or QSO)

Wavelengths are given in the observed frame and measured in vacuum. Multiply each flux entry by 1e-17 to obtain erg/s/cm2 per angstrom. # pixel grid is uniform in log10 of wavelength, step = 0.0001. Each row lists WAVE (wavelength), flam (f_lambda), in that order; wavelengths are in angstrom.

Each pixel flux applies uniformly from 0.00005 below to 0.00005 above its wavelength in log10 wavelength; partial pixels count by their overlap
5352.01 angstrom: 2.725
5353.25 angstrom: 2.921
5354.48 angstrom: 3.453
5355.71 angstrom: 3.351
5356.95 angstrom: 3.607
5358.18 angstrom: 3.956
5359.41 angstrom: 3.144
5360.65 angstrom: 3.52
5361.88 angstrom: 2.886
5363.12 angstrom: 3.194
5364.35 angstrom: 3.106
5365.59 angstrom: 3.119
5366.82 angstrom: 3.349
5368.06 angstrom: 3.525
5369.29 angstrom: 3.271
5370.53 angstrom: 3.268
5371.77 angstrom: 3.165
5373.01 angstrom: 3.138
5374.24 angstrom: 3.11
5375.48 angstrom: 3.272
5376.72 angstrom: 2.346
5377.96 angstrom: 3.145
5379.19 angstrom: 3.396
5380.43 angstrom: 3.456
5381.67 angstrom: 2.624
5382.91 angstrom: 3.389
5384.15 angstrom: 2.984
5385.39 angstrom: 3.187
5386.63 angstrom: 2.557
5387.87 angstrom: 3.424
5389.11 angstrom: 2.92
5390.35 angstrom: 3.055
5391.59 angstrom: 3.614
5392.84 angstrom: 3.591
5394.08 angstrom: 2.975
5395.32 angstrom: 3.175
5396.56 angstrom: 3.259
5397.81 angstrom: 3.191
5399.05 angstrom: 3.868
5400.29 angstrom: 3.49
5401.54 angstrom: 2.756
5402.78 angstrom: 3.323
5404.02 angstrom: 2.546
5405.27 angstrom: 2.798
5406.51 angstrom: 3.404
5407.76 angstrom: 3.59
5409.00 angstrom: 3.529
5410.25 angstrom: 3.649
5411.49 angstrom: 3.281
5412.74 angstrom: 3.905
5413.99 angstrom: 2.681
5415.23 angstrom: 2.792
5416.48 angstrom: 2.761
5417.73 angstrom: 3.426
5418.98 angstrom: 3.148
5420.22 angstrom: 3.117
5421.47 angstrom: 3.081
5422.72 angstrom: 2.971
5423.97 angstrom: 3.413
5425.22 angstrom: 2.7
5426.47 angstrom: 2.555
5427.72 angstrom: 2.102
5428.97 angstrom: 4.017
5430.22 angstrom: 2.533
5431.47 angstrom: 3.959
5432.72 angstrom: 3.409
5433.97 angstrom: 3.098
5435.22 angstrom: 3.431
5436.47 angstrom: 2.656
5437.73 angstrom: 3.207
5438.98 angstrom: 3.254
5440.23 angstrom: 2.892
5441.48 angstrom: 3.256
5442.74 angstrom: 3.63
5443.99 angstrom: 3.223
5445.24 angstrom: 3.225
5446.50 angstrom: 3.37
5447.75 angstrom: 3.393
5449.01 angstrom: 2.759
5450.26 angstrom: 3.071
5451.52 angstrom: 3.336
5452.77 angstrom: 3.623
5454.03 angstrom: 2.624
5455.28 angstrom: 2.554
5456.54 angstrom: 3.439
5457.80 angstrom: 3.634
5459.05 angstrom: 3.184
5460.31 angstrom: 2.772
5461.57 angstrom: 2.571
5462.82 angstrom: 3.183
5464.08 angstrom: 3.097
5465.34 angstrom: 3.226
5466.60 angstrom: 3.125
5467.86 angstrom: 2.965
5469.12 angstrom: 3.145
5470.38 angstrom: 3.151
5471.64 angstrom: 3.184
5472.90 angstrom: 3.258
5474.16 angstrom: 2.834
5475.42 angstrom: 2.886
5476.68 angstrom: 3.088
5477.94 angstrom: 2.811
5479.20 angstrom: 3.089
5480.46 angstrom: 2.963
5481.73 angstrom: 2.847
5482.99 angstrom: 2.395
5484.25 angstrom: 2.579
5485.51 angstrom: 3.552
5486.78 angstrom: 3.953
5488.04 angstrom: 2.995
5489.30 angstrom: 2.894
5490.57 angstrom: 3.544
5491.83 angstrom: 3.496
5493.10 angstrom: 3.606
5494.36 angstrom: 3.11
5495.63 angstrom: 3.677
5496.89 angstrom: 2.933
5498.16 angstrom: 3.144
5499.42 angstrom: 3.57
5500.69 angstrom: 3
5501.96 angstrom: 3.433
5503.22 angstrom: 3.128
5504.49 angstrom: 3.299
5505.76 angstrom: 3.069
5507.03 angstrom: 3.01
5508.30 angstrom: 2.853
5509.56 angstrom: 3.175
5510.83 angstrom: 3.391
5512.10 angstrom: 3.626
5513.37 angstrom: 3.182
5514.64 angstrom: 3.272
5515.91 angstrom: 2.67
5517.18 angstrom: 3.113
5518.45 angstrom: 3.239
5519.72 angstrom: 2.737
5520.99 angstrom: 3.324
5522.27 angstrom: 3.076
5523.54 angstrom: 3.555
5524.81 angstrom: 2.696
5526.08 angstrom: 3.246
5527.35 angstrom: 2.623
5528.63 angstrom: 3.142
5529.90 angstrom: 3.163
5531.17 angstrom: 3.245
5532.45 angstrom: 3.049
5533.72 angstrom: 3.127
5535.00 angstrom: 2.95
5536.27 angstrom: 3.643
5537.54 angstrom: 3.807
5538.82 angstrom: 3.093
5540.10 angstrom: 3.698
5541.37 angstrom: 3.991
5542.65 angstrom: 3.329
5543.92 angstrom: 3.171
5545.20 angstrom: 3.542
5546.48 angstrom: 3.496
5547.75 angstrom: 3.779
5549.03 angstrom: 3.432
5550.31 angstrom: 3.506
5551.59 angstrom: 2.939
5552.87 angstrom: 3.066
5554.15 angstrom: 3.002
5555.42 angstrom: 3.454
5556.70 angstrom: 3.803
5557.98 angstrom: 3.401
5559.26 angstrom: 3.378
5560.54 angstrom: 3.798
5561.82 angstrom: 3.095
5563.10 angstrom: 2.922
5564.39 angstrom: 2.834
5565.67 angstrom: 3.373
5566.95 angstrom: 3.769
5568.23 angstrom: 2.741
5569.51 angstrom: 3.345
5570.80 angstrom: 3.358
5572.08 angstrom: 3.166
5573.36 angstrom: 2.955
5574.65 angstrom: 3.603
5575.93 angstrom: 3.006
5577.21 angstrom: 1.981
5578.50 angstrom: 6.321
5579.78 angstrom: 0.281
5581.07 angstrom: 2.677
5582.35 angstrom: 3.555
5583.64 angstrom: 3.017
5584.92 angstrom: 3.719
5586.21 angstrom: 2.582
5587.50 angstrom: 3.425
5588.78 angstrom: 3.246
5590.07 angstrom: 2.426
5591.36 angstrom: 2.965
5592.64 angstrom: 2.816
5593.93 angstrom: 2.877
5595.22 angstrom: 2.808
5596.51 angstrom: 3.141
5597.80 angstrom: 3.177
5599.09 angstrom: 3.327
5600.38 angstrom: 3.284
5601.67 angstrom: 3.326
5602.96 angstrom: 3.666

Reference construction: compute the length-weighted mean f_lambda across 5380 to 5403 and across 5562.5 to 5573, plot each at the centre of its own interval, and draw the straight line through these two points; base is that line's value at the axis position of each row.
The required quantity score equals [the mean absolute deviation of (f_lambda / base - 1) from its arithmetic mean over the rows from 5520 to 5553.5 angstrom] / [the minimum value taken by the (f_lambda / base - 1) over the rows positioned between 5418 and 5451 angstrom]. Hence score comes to -0.25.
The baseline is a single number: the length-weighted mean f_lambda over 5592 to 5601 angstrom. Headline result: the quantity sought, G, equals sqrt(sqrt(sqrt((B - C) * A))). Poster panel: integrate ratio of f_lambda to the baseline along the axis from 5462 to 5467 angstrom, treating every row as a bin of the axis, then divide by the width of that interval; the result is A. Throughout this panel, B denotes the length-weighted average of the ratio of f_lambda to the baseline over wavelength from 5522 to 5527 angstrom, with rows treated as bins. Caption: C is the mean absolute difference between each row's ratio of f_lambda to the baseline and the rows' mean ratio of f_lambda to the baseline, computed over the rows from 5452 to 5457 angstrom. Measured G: 0.99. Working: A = 1.03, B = 1.02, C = 0.154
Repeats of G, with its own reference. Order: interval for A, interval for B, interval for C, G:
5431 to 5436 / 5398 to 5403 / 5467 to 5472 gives 1.02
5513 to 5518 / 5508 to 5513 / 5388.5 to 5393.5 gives 1.00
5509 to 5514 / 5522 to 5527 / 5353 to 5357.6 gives 1.01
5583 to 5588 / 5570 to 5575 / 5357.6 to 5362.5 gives 1.00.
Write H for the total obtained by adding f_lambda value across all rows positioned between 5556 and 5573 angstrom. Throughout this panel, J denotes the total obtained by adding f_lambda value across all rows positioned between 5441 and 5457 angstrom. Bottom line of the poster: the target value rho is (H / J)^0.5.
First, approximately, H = 43.0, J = 41.5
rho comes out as 1.02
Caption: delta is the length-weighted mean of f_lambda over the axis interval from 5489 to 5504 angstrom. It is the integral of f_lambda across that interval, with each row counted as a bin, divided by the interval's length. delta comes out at 3.303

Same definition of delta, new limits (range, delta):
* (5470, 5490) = 3.030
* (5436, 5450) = 3.172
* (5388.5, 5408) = 3.214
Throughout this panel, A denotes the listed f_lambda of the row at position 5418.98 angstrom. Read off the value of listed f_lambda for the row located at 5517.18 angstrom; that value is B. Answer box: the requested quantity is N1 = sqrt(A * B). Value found 3.1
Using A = 3.148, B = 3.113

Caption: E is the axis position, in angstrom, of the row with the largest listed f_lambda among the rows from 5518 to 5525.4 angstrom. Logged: 5523.54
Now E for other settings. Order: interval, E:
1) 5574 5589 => 5578.50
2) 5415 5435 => 5428.97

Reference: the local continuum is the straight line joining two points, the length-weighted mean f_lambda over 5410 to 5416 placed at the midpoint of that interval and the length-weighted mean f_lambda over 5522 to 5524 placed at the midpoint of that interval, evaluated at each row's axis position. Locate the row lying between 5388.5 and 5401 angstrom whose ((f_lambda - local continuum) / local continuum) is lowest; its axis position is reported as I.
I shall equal 5389.11 angstrom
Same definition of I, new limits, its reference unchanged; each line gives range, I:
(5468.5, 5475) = 5474.16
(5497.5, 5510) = 5508.30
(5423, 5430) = 5427.72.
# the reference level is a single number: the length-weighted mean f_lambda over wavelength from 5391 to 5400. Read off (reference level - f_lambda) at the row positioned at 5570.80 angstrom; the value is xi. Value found 0.0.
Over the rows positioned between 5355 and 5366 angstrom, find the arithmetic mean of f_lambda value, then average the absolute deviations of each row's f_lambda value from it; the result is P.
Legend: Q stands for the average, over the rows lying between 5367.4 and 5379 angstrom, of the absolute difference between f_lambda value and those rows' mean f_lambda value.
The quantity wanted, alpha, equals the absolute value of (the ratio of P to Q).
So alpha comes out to 1.4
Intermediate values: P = 0.26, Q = 0.18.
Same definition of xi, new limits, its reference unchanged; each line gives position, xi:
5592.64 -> 0.6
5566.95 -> -0.4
